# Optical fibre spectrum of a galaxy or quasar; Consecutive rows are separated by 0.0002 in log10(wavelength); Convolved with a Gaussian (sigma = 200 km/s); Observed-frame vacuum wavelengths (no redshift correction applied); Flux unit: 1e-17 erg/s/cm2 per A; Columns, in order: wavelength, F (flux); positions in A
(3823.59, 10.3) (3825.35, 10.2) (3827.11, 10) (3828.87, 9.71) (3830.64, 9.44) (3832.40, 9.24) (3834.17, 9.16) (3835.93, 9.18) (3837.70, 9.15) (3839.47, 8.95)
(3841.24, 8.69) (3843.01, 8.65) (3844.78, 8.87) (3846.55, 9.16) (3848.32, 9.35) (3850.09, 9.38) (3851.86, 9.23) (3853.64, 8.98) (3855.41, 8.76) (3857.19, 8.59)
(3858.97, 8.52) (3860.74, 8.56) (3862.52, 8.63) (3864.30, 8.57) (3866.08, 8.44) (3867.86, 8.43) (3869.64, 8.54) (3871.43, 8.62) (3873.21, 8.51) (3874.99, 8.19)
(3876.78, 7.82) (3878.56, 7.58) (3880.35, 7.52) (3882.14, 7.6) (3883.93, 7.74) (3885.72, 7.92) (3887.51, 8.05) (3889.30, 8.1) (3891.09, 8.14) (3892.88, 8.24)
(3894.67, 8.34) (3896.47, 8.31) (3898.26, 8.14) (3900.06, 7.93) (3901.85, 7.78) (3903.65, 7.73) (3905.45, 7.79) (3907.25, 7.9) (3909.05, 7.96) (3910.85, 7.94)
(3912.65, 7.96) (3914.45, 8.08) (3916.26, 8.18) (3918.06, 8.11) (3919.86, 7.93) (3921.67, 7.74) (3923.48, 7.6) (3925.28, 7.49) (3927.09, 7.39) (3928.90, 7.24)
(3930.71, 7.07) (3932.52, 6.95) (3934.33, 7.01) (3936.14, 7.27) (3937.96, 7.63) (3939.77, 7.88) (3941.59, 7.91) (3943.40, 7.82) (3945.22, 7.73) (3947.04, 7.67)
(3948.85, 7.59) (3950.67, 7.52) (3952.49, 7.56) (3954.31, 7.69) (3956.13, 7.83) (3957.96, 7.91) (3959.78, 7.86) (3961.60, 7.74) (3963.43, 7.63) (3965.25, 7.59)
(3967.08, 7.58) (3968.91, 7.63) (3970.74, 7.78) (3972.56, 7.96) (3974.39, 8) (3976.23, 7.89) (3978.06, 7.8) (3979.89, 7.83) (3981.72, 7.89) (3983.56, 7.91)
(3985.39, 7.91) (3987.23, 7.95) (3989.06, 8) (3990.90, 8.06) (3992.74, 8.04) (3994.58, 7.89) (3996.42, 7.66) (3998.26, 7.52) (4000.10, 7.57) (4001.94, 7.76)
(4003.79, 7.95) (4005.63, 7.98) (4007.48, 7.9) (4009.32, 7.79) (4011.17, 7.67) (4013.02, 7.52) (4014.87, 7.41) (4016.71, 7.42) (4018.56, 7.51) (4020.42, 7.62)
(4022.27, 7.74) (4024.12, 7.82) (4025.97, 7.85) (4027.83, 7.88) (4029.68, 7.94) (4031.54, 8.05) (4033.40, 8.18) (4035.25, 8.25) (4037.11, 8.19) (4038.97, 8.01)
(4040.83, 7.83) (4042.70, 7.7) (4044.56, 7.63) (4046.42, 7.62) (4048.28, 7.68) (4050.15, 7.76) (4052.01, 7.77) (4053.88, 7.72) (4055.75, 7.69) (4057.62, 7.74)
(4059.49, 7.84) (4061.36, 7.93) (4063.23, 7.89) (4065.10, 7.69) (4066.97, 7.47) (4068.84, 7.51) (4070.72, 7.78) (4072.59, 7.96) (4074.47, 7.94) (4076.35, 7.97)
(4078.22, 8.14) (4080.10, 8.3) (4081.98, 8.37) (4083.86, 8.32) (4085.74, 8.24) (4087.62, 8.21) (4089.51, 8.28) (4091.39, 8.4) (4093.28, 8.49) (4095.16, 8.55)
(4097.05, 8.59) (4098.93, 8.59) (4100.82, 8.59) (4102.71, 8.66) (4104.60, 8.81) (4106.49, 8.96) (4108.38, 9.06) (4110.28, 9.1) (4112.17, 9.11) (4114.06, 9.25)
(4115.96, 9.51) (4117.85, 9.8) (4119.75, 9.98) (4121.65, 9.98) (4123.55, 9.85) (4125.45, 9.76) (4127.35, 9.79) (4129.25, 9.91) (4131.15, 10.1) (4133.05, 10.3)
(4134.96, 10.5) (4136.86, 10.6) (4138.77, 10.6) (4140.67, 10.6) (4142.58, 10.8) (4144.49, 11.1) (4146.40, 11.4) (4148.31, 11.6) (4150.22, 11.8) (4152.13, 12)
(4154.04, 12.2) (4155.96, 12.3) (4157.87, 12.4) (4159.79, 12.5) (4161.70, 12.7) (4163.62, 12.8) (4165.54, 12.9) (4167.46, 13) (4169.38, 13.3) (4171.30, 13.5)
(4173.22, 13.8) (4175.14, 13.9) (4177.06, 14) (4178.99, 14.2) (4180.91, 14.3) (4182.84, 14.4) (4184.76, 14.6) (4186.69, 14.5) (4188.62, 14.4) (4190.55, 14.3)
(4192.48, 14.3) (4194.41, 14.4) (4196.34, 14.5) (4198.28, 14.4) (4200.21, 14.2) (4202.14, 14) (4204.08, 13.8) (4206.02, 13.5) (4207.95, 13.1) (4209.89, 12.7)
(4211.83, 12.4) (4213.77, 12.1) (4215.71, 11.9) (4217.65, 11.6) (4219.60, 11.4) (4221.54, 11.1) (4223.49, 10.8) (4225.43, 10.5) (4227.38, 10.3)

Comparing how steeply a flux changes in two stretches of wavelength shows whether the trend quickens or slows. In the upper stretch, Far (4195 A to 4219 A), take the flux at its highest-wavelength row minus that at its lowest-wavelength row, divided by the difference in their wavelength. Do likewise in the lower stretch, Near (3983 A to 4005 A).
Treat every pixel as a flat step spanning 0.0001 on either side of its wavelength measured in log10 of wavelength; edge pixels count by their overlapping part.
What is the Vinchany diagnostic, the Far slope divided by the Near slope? -69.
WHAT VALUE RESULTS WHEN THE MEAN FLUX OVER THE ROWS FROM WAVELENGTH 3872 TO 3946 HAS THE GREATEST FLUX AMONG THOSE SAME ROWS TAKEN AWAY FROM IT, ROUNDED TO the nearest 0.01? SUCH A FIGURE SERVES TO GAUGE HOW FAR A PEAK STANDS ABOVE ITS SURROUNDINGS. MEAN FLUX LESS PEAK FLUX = -0.70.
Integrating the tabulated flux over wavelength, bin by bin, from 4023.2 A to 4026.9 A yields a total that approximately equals 29.0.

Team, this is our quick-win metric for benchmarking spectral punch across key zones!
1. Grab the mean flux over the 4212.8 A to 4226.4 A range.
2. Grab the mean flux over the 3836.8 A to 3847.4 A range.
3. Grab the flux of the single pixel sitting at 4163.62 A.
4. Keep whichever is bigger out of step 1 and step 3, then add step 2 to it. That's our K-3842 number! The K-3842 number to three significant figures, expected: 21.7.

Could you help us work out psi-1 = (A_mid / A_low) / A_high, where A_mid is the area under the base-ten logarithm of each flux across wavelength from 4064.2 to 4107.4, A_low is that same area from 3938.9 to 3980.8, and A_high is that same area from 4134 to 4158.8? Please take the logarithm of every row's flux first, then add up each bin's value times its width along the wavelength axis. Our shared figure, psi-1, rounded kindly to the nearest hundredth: 0.04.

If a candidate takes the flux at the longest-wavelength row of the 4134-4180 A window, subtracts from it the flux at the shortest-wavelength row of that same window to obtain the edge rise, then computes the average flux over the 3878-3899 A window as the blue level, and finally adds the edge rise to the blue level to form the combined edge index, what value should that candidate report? 11.7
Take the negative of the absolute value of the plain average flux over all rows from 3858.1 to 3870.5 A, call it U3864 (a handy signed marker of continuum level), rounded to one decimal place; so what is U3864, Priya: -8.5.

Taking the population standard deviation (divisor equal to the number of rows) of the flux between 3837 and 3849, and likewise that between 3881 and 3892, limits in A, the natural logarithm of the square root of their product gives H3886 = -1.53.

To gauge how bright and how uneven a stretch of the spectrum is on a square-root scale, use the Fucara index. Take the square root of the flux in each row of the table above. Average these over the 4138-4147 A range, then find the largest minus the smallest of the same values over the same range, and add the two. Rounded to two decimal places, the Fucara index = 3.42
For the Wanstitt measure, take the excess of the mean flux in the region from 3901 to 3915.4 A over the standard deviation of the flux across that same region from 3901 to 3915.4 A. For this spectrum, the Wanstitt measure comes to 7.8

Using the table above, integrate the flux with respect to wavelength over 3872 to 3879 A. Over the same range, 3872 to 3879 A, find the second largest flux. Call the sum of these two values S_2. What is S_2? 65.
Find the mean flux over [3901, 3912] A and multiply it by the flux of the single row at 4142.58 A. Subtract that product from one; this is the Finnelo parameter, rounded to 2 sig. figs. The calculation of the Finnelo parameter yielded -84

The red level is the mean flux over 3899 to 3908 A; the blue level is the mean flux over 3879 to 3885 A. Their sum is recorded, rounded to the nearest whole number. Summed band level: 15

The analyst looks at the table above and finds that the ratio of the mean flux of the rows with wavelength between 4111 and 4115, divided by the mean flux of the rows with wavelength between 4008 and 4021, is 1.21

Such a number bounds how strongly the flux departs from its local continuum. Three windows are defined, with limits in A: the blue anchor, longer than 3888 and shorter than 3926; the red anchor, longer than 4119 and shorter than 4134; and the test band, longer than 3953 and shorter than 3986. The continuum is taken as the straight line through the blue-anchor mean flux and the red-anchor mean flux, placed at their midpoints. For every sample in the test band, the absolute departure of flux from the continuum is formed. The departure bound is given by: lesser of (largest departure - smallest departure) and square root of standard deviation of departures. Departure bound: 0.35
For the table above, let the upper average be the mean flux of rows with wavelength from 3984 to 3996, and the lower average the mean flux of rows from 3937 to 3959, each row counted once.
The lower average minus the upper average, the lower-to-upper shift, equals -0.2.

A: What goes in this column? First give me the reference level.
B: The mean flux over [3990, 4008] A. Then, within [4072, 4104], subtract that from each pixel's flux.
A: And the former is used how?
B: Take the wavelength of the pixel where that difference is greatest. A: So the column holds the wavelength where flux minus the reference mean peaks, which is 4102.71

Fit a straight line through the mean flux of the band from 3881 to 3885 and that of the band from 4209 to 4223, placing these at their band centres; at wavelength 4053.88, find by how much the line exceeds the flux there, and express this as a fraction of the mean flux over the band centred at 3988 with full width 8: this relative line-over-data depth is 0.3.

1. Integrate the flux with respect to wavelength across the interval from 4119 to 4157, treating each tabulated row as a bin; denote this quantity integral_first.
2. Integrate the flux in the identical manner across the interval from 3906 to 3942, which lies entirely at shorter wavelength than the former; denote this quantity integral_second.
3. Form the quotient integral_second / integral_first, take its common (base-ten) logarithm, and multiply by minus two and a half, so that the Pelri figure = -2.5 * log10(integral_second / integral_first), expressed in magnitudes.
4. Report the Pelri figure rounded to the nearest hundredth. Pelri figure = 0.43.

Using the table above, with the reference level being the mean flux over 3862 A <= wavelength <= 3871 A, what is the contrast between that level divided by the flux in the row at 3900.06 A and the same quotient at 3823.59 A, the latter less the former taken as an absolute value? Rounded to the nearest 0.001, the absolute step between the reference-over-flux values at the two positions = 0.247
